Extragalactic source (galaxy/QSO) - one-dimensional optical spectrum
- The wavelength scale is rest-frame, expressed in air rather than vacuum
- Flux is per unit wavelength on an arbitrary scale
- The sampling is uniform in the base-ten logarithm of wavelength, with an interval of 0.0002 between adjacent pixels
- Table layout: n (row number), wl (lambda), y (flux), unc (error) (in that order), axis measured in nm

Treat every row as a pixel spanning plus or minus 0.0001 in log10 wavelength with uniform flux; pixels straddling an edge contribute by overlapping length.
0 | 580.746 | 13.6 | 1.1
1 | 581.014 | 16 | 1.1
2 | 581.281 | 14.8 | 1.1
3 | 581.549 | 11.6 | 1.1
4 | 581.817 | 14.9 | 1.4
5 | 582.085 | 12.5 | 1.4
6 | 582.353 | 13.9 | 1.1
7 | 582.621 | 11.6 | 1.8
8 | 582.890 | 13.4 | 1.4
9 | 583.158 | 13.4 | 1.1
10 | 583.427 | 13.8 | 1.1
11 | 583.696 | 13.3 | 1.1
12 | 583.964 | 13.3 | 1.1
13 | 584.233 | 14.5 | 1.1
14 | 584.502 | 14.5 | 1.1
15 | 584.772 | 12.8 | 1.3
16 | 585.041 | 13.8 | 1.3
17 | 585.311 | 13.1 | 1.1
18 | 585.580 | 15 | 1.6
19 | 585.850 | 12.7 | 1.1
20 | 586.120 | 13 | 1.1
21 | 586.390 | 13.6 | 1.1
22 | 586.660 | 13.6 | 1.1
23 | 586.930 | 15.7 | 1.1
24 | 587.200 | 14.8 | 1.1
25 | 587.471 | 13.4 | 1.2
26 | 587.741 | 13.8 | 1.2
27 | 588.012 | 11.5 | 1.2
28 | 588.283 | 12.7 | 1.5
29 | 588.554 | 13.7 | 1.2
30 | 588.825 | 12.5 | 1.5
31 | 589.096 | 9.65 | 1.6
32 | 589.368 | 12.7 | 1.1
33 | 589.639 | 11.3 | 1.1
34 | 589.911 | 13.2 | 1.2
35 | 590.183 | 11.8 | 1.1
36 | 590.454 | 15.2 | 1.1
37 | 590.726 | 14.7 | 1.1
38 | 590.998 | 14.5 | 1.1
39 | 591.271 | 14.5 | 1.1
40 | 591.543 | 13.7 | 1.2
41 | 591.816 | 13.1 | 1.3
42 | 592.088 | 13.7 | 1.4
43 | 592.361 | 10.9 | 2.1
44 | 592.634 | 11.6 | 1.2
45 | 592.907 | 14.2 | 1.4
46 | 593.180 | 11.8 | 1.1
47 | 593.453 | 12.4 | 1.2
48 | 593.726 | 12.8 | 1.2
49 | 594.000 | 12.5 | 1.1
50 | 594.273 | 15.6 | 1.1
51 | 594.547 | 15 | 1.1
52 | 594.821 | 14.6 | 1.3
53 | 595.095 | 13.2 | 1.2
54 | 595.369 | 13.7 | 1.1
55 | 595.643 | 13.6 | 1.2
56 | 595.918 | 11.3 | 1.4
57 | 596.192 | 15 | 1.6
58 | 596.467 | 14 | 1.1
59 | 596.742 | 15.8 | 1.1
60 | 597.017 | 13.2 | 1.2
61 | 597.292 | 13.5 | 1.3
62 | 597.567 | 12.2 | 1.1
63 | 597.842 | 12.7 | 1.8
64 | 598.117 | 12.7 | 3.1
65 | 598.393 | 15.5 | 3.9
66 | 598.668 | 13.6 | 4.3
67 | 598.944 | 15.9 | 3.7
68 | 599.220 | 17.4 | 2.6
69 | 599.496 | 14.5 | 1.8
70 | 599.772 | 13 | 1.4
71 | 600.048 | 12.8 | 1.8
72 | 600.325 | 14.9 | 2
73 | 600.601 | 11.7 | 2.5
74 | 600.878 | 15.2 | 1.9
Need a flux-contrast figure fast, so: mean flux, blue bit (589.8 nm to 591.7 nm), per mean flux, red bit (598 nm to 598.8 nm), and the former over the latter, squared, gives 1.00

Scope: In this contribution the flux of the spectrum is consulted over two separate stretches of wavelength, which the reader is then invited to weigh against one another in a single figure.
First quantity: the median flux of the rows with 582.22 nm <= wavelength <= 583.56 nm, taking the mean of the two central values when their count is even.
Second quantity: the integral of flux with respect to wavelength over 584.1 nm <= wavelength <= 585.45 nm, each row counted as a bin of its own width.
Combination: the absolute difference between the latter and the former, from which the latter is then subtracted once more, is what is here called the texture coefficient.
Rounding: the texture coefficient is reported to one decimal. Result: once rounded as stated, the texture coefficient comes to -13.4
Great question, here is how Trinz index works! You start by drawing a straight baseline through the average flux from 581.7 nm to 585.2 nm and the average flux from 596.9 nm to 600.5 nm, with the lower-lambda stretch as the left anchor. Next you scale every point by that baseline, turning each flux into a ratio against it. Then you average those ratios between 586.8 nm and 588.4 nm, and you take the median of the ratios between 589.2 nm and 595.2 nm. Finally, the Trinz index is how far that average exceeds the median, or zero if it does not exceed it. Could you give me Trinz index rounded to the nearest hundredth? 0.04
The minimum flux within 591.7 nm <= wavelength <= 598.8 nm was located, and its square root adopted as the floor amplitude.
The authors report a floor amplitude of 3.30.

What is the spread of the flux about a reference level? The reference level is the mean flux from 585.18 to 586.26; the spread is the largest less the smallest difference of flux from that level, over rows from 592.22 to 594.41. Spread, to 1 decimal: 4.7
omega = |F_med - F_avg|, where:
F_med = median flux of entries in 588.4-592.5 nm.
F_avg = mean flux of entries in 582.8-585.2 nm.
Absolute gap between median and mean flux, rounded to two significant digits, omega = 0.44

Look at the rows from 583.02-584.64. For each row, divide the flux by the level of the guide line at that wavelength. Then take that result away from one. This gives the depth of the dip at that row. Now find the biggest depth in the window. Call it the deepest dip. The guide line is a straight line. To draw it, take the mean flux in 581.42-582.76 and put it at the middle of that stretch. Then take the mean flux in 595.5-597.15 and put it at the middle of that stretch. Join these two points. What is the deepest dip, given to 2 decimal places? -0.02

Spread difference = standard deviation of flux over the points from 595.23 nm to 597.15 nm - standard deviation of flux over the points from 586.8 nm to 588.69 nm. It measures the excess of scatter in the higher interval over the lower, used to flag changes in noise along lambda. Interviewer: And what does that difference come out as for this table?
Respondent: 0.06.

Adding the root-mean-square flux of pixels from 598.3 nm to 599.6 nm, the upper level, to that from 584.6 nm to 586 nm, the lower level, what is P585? 28.9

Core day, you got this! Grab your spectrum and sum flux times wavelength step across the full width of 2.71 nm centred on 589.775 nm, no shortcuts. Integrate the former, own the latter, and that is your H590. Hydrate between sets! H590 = 35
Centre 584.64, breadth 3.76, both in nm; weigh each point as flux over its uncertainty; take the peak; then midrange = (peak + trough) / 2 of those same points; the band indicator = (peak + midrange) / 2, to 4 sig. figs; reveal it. 12.23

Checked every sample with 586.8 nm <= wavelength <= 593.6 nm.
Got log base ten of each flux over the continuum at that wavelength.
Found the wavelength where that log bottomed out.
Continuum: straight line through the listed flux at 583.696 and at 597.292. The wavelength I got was 589.096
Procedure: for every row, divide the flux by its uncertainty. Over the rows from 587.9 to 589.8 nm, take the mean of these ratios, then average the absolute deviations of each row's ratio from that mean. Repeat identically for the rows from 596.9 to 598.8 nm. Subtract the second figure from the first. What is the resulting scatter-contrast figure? -1.5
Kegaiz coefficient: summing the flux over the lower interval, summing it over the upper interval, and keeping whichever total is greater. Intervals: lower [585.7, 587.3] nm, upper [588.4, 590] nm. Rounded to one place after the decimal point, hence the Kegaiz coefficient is 83.4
